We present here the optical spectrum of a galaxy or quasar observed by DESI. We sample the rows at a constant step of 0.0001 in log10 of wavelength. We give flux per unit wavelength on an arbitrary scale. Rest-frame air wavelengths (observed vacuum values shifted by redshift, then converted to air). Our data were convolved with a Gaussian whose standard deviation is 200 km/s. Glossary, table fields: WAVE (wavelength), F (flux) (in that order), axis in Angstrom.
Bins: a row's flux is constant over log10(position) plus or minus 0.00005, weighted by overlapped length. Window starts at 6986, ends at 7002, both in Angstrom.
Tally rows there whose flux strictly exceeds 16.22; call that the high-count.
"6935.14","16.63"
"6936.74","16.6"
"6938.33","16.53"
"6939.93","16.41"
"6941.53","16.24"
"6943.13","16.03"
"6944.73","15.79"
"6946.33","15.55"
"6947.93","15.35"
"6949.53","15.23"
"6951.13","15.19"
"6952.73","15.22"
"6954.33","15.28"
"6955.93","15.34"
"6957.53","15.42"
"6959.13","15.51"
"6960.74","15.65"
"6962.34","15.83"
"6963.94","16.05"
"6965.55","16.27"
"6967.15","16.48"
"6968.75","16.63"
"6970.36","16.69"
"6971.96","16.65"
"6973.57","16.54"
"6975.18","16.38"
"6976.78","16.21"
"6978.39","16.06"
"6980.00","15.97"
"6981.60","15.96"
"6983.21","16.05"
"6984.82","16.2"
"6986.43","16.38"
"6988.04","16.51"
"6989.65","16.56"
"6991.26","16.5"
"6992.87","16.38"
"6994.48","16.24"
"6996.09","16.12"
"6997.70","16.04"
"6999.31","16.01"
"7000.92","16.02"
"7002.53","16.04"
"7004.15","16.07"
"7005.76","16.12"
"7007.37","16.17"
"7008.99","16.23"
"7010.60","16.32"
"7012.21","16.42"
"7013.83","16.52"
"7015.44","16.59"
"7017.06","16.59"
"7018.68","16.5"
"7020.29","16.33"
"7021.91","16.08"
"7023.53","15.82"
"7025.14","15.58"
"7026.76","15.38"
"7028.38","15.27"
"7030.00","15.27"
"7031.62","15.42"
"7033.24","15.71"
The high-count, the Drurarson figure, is 6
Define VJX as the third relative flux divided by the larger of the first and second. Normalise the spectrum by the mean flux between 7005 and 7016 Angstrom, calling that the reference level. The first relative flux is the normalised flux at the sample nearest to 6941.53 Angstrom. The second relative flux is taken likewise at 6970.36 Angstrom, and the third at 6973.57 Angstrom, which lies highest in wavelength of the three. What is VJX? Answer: 0.99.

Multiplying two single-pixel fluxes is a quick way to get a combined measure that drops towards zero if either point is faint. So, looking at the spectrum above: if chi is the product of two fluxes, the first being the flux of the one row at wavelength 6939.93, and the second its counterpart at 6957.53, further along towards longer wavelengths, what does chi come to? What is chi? 253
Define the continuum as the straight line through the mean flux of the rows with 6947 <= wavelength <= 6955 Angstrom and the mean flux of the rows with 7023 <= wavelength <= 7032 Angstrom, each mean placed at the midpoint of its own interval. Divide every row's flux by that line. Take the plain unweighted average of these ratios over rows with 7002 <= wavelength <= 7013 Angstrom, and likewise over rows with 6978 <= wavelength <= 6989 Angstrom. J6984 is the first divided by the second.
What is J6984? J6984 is 0.998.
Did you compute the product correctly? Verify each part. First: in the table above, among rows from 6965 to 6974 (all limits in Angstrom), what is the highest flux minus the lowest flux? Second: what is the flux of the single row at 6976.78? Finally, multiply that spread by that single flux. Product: 6.8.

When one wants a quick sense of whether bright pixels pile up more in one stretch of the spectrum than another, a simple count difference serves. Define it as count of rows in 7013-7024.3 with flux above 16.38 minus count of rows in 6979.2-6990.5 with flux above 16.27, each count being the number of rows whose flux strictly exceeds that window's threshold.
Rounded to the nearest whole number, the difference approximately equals 1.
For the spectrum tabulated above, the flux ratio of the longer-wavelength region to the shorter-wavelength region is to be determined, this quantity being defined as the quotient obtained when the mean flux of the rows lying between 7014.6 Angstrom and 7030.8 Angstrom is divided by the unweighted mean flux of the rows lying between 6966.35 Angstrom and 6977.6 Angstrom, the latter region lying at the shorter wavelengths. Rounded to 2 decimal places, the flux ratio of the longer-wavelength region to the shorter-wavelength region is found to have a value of 0.97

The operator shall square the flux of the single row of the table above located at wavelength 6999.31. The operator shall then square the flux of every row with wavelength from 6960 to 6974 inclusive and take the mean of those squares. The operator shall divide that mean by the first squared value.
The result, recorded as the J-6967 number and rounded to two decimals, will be 1.04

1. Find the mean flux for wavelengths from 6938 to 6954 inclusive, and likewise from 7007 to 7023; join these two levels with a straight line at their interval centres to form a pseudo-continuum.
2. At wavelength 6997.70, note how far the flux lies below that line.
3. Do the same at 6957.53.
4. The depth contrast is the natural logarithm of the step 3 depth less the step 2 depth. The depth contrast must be -1.4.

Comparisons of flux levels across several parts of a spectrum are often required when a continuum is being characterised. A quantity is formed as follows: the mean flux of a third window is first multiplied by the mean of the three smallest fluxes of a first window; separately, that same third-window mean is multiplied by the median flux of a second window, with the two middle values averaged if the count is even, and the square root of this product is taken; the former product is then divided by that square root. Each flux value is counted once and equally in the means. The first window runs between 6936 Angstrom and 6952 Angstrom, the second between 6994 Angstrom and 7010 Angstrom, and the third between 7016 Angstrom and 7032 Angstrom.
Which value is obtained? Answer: 15.1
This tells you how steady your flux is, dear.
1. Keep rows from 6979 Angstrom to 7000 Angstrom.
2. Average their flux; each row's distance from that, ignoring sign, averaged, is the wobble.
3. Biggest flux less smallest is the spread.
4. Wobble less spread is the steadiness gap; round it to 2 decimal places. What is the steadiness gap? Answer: -0.41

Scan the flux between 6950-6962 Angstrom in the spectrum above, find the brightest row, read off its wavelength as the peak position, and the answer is 6960.74 Angstrom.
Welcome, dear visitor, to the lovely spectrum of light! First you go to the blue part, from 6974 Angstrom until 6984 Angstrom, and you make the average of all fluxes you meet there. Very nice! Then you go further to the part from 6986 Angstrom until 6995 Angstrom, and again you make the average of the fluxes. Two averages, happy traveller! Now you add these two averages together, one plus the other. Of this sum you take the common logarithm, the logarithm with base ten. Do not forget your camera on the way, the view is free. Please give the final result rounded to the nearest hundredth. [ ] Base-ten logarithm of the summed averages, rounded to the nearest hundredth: 1.51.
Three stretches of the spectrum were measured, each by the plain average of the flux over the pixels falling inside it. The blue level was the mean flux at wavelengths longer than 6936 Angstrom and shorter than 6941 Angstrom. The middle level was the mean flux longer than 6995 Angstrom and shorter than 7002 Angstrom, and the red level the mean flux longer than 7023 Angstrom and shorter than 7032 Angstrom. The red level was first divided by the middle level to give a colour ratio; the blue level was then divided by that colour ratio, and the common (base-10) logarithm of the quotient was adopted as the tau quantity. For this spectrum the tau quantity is 1.23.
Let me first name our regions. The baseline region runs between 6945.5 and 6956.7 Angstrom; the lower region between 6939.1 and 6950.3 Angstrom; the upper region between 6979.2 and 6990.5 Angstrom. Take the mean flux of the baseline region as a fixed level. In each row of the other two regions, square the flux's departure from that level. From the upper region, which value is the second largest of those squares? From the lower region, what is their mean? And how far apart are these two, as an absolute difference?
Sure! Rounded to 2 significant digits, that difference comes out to 1.0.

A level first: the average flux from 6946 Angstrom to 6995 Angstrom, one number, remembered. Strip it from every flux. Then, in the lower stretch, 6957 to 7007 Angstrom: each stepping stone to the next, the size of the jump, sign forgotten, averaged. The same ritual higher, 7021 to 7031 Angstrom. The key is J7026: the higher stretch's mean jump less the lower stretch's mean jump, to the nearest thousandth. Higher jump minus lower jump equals 0.053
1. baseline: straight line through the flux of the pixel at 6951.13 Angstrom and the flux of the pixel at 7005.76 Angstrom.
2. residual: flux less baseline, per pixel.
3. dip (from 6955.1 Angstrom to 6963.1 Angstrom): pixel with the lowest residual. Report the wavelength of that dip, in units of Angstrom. 6955.93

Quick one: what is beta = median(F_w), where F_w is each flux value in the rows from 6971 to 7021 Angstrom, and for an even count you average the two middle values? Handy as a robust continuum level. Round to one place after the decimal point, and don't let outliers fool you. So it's 16.2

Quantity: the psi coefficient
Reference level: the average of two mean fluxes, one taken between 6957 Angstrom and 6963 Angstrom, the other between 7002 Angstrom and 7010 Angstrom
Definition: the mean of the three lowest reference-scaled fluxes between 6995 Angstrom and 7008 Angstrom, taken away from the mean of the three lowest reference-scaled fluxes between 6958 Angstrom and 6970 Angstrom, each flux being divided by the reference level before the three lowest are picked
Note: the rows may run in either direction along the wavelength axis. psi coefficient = -0.023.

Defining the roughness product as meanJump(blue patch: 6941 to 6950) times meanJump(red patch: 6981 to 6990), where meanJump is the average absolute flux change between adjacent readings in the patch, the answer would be 0.024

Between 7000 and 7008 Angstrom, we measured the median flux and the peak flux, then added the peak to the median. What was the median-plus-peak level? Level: 32.2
